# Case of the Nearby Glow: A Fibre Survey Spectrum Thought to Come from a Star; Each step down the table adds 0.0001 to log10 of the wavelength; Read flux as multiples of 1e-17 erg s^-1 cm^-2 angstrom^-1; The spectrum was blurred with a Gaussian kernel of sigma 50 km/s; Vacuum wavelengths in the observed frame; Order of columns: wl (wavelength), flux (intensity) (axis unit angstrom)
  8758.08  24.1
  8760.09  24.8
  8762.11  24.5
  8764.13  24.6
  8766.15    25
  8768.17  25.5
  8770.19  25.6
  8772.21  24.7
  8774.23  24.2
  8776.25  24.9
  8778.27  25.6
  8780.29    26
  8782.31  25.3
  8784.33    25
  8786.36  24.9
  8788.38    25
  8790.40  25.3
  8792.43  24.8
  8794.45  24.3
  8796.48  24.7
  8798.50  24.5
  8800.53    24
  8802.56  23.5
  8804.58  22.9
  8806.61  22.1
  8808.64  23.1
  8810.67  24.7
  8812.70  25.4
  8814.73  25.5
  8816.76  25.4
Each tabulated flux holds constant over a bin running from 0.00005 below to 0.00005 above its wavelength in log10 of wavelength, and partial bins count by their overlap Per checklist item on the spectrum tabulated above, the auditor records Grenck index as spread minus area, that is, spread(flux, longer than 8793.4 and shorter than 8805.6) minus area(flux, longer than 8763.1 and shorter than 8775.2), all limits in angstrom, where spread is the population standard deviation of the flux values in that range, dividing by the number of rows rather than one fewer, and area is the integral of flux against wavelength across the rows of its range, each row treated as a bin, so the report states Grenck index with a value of -301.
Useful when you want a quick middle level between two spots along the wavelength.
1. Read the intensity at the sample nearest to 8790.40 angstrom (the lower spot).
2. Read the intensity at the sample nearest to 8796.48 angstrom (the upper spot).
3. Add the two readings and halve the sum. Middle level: 25.0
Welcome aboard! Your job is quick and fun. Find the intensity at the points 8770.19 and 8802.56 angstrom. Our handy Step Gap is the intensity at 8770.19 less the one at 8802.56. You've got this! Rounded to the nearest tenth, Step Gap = 2.1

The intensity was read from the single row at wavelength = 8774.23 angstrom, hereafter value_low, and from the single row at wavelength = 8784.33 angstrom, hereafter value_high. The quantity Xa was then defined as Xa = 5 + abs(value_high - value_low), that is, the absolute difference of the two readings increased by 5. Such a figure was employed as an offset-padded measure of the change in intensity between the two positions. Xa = 5.8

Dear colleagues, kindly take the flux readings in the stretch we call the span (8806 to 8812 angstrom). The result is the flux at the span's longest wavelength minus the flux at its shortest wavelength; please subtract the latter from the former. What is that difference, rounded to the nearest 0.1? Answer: 2.6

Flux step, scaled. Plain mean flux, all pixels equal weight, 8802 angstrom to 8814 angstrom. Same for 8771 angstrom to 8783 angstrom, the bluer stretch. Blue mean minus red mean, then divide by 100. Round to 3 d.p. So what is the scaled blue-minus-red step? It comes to 0.015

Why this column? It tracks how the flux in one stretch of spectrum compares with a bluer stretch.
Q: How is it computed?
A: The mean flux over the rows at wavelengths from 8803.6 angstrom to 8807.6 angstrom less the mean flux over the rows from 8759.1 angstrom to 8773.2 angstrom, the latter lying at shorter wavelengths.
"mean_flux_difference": -2.5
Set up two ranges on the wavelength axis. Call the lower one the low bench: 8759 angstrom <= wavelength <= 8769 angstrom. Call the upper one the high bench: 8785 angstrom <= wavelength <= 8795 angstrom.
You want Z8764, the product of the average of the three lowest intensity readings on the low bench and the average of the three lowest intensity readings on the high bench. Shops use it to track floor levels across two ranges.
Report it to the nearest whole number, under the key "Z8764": 608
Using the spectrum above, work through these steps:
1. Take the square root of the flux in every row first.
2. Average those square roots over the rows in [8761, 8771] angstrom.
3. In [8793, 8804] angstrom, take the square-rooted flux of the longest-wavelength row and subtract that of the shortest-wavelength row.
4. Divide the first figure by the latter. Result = -61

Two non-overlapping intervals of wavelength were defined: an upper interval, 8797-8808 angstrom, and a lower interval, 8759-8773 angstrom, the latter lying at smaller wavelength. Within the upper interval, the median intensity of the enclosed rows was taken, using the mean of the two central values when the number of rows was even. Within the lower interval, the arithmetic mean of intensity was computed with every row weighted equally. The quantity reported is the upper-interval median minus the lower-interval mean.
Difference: -1.5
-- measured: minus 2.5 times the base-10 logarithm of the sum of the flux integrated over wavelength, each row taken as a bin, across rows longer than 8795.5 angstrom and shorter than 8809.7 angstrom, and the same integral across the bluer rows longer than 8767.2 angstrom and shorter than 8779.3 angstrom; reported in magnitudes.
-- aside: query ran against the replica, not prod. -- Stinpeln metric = -7.0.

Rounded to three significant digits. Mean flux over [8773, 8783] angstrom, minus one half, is 24.7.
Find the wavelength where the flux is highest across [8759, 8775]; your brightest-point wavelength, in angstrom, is 8770.19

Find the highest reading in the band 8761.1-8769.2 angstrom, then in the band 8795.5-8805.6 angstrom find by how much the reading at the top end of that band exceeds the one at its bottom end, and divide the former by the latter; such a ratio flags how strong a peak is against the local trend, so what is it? -14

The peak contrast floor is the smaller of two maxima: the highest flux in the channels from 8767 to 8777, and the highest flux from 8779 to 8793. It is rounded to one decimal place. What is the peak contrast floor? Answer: 25.6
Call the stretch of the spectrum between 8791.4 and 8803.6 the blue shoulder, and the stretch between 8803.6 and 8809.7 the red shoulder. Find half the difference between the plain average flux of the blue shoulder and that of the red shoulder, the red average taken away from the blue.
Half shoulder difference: 0.80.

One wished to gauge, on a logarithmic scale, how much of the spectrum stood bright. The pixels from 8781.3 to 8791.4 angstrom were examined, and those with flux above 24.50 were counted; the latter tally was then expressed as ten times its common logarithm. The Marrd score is 6.99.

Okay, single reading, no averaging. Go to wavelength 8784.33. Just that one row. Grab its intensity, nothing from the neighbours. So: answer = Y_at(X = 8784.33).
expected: 25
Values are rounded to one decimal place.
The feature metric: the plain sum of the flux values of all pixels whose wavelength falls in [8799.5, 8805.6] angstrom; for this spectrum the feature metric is 70.4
